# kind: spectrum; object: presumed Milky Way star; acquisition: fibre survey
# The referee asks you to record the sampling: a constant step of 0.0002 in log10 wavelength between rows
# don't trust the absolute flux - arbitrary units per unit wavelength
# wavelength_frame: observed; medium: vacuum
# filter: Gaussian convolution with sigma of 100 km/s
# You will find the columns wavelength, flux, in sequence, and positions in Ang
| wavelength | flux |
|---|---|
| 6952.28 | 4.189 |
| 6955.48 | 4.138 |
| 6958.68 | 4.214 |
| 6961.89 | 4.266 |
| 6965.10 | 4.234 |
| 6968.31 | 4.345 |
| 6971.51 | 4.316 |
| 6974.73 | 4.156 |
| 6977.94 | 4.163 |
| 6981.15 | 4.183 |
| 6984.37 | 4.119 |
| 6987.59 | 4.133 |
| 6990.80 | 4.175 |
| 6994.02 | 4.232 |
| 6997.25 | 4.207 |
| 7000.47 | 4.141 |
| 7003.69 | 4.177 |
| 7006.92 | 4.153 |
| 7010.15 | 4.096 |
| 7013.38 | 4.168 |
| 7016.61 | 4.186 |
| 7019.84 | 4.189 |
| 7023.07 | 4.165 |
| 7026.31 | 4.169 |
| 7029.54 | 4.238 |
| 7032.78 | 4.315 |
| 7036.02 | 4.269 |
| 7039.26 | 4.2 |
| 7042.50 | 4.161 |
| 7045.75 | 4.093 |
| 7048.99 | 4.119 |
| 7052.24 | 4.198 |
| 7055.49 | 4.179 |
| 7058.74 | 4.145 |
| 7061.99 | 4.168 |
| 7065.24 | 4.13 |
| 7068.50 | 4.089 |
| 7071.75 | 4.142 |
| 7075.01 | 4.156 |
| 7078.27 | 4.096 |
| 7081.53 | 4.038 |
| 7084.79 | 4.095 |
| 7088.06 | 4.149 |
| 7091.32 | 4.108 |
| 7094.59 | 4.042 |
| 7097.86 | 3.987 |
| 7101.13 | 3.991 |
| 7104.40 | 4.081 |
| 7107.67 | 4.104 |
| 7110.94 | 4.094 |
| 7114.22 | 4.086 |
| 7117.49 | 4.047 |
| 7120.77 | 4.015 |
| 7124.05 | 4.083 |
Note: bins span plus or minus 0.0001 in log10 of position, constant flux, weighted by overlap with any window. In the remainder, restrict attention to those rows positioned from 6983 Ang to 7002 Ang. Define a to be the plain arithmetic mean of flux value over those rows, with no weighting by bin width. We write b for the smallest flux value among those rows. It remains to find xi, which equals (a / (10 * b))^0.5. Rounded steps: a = 4.17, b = 4.119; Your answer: 0.318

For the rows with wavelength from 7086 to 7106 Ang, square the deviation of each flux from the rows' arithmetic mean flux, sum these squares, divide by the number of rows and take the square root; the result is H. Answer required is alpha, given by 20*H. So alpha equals 1.2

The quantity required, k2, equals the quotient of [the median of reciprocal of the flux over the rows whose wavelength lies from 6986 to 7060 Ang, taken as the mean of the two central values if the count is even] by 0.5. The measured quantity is 0.479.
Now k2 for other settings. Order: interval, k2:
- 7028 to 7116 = 0.486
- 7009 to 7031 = 0.480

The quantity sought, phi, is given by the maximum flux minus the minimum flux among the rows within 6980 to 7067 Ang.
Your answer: 0.222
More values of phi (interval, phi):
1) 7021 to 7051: 0.222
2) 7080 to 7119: 0.162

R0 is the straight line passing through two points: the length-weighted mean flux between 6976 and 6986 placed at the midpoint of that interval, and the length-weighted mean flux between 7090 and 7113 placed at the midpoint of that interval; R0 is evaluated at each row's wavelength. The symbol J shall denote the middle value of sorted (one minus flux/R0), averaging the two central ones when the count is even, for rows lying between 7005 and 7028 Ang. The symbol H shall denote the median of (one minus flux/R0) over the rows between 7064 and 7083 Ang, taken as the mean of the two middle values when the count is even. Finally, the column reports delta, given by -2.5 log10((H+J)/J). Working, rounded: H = -0.008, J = -0.011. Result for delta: -0.59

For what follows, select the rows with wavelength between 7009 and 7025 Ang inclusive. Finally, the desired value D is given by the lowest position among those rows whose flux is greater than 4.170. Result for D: 7016.61 Ang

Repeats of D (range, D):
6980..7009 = 6981.15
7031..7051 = 7032.78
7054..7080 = 7055.49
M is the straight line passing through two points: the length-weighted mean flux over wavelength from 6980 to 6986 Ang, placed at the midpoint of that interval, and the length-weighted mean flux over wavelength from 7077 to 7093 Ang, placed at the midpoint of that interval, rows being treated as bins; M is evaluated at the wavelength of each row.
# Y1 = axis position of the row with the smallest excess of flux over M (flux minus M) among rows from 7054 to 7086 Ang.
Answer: 7081.53 Ang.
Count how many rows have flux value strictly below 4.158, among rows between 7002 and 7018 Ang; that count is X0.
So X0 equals 2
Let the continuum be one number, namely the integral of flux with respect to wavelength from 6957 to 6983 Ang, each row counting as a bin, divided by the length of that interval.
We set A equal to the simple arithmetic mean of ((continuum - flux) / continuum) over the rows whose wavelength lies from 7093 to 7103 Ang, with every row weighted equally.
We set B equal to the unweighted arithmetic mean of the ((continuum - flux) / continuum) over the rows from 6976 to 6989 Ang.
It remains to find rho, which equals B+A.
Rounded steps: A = 0.0534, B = 0.020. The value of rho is 0.073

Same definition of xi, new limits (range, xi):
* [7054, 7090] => 0.320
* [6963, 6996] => 0.320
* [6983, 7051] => 0.319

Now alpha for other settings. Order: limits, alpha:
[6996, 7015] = 0.7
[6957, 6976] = 1.3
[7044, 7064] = 0.7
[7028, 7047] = 1.4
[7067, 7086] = 0.8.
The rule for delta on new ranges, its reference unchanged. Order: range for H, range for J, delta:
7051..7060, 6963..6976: -0.63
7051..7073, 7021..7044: -0.55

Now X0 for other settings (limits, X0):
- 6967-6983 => 1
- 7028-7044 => 0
